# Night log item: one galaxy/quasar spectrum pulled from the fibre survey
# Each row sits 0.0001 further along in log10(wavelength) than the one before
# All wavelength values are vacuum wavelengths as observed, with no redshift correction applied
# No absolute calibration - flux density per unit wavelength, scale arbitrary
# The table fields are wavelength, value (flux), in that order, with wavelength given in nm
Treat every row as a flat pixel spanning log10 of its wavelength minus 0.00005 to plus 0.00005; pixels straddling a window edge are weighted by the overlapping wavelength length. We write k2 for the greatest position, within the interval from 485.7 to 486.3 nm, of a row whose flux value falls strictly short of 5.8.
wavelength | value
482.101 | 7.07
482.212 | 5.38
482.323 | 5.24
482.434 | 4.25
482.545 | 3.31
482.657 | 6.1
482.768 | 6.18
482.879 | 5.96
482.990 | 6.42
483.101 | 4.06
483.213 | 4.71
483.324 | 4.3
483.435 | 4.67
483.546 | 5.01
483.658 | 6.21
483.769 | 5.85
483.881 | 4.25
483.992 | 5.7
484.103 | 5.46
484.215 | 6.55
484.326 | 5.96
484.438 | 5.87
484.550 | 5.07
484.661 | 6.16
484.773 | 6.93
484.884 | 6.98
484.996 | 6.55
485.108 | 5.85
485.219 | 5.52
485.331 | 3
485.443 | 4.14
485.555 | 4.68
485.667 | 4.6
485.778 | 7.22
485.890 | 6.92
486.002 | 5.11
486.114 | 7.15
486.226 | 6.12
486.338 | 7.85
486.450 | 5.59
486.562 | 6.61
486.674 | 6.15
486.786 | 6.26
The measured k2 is 486.002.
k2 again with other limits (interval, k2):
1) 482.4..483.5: 483.435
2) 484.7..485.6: 485.555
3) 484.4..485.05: 484.550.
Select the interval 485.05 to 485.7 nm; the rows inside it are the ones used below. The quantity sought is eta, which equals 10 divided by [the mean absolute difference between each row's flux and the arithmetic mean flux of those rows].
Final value 14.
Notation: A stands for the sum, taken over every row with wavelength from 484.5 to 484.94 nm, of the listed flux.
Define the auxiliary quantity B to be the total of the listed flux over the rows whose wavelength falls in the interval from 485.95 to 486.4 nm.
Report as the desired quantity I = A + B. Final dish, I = 51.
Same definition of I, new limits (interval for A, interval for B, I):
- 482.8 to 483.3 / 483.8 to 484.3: 43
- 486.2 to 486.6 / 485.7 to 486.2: 53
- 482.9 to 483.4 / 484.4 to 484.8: 44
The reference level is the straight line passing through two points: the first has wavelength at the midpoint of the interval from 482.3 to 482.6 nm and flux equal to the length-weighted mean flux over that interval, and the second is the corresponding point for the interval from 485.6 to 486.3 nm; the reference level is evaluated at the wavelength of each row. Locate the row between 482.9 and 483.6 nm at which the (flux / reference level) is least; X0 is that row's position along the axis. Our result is 483.101 nm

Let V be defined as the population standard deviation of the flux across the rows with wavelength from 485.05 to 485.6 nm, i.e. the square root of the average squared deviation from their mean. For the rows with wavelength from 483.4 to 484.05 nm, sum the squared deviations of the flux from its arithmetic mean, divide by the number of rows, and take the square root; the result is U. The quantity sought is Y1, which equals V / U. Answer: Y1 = 1.47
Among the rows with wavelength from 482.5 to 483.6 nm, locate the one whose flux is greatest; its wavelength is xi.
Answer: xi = 482.990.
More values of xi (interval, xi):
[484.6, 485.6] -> 484.884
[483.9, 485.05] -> 484.884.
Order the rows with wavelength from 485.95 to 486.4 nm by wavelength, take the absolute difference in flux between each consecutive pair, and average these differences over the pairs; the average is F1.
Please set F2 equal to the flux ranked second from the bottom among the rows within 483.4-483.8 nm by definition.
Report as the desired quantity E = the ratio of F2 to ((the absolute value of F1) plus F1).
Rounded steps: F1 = 1.60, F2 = 5.01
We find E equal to 1.6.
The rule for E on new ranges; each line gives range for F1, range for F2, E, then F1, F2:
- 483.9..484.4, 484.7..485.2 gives 5.1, 0.64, 6.55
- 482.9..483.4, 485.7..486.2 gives 3.0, 1.14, 6.92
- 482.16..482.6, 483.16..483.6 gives 3.4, 0.69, 4.67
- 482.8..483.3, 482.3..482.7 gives 1.8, 1.16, 4.25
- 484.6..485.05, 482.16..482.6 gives 5.1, 0.42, 4.25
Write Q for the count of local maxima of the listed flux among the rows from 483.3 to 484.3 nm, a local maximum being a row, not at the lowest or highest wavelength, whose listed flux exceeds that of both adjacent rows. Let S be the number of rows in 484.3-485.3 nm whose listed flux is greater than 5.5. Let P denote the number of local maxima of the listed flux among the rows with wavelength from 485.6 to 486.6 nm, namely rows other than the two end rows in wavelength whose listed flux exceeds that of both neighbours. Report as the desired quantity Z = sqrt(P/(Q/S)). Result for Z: 3.5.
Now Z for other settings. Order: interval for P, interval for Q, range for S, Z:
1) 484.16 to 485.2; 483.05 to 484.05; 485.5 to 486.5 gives 1.7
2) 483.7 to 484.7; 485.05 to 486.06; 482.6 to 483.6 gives 2.0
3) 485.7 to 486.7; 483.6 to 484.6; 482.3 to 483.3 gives 2.4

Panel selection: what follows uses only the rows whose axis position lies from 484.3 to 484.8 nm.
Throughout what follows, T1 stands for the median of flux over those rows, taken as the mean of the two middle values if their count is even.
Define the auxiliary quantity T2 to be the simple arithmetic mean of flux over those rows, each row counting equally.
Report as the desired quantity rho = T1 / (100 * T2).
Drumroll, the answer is 0.0099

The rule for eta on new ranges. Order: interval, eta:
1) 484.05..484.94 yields 19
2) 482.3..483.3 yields 11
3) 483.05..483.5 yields 39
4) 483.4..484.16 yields 18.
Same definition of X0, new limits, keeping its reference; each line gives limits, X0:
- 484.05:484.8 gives 484.550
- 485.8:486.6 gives 486.002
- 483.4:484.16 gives 483.881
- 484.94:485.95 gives 485.331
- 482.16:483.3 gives 482.545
